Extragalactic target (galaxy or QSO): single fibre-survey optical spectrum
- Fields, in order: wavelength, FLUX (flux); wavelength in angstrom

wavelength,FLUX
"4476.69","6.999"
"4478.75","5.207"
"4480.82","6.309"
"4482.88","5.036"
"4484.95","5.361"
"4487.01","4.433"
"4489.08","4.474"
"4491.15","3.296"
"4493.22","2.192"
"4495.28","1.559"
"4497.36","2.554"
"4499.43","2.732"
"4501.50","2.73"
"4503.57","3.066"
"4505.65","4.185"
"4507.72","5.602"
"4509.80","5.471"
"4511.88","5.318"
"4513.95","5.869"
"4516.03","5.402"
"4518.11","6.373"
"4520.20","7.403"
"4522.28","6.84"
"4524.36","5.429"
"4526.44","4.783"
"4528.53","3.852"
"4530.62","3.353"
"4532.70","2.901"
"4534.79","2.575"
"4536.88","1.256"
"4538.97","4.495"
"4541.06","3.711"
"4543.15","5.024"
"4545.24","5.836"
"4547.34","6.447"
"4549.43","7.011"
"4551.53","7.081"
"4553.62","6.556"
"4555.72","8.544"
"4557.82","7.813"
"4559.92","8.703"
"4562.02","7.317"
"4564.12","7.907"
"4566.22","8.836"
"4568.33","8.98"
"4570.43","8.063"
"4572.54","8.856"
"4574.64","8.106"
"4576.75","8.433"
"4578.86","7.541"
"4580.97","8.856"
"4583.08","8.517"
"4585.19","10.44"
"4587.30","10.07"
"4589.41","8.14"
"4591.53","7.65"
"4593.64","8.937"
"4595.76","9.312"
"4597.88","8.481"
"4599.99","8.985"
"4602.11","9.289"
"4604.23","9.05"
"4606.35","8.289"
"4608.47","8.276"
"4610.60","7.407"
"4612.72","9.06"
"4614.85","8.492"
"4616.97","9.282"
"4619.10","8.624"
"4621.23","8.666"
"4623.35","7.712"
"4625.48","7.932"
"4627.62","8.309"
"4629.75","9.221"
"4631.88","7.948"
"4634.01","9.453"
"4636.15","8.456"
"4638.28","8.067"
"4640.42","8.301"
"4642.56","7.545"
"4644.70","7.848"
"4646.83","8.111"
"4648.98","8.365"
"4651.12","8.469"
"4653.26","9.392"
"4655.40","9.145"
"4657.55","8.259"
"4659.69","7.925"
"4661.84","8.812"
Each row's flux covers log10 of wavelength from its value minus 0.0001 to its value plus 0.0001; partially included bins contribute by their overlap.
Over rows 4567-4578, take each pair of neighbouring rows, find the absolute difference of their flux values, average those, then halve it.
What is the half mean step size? 0.35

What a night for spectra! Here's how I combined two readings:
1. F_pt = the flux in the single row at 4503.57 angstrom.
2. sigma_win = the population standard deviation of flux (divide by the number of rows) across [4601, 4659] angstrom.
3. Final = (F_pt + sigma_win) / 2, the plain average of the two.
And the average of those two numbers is 1.8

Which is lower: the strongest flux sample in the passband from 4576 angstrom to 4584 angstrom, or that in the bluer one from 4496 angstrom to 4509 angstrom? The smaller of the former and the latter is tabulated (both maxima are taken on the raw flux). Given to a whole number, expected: 6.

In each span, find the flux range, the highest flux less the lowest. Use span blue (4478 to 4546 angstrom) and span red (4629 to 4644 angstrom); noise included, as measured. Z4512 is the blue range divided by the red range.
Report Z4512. 3.2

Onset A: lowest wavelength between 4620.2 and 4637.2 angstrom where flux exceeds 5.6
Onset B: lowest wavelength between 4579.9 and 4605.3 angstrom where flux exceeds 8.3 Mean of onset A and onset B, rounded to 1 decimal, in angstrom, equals 4601.1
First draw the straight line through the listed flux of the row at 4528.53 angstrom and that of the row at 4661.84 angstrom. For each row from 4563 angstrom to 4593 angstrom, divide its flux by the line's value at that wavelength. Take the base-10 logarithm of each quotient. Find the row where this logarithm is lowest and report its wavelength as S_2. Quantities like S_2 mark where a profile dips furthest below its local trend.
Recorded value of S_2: 4591.53 angstrom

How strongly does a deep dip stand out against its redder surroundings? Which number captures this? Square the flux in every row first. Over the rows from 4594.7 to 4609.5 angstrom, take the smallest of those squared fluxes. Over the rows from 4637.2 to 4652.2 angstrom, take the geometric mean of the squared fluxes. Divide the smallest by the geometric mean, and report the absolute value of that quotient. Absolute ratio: 1.0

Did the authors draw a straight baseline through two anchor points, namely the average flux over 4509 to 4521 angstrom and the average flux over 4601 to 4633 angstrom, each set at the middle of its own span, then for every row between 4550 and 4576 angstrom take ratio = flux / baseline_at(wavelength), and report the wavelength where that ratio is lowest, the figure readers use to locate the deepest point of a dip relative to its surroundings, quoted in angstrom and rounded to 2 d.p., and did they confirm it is 4553.62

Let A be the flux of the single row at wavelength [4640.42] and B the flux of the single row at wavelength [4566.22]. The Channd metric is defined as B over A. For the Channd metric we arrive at 1.1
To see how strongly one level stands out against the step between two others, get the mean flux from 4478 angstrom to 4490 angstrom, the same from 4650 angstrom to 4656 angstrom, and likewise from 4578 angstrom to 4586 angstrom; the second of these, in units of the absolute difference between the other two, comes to 2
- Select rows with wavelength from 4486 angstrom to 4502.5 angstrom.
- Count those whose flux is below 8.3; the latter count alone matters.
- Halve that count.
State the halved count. 4.0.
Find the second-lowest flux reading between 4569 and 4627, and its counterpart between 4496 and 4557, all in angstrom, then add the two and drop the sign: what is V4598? 10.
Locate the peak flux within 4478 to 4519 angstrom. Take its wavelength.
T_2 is 4518.11 angstrom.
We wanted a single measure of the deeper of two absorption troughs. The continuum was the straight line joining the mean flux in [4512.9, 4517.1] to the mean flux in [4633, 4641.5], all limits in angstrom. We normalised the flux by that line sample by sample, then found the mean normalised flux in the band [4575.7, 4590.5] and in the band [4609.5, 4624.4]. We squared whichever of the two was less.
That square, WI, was 1.10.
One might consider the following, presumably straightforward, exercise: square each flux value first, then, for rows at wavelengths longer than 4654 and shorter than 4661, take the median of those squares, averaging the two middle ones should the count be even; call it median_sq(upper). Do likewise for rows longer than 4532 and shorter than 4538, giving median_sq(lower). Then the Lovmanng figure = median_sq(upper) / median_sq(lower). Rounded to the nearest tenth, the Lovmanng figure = 10.3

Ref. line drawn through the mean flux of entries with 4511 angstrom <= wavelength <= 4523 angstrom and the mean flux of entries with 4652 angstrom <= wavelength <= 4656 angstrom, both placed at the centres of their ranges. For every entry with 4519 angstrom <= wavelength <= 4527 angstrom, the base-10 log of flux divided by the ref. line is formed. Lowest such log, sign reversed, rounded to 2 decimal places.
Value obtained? 0.13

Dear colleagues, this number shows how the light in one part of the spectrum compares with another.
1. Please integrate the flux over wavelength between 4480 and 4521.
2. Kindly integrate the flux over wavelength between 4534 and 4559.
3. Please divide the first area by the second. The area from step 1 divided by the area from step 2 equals 1.3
